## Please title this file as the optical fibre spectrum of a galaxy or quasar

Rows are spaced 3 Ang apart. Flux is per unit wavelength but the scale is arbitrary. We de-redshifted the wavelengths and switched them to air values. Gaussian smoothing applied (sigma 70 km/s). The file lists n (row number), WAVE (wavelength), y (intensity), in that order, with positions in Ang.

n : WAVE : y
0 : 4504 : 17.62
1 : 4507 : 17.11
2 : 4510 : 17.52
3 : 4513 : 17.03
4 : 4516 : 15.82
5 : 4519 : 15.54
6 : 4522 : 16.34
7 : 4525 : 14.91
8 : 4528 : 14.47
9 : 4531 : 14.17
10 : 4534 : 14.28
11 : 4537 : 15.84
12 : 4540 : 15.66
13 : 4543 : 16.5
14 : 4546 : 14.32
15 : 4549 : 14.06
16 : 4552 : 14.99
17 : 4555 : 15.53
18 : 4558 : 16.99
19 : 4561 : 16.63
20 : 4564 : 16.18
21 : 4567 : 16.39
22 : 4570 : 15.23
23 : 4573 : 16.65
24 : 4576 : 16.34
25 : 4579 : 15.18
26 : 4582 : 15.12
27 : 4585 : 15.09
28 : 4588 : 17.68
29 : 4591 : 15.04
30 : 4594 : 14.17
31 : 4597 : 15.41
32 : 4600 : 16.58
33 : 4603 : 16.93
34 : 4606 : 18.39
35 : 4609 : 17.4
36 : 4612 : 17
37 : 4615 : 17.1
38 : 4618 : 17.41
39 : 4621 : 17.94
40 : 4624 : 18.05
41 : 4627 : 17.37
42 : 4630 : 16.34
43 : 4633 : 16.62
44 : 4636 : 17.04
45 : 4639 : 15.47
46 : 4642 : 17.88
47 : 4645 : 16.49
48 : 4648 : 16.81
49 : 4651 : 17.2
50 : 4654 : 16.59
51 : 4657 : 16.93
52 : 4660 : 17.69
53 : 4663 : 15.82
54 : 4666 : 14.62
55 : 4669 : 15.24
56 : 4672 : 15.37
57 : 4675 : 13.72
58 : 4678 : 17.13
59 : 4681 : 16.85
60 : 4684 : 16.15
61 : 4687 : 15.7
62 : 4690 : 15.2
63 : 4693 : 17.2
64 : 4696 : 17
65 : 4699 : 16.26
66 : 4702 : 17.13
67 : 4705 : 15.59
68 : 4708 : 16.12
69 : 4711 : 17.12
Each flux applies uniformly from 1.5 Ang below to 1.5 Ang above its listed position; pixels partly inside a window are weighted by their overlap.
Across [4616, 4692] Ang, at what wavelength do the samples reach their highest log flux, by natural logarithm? 4624 Ang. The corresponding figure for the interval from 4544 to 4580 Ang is 4558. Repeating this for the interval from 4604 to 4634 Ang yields 4606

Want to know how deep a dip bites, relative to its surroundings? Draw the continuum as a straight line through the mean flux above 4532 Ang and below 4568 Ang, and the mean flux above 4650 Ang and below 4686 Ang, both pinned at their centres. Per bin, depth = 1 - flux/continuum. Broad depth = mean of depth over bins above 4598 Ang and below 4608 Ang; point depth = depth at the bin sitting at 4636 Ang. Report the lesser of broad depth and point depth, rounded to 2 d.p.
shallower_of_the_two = -0.09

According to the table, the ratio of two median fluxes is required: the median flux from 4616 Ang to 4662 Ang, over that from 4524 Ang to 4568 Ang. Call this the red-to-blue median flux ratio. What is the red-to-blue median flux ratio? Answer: 1.10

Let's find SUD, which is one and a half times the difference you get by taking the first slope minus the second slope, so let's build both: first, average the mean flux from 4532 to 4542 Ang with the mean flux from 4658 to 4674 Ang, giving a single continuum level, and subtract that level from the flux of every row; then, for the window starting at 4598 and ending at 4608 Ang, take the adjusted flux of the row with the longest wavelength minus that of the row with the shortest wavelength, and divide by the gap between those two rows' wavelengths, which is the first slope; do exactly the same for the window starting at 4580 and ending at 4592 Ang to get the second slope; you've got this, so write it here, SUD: 0.47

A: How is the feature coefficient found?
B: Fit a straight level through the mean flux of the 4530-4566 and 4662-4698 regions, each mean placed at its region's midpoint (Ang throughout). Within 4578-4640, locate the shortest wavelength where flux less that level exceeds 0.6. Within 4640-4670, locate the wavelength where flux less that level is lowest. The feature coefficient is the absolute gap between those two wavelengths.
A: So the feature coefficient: 78 Ang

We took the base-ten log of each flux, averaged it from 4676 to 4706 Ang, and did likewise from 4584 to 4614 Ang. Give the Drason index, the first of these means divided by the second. 1.00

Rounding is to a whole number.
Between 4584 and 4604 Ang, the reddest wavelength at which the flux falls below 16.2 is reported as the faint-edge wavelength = 4597 Ang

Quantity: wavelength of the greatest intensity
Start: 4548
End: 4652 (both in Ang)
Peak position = 4606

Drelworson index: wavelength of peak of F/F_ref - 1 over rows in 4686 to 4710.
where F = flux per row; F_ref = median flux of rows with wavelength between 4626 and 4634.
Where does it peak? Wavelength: 4693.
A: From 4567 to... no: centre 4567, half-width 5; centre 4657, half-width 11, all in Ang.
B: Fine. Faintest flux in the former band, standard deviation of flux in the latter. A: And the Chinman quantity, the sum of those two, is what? 16.2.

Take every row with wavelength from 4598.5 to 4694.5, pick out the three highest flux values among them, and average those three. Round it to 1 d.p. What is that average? 18.1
